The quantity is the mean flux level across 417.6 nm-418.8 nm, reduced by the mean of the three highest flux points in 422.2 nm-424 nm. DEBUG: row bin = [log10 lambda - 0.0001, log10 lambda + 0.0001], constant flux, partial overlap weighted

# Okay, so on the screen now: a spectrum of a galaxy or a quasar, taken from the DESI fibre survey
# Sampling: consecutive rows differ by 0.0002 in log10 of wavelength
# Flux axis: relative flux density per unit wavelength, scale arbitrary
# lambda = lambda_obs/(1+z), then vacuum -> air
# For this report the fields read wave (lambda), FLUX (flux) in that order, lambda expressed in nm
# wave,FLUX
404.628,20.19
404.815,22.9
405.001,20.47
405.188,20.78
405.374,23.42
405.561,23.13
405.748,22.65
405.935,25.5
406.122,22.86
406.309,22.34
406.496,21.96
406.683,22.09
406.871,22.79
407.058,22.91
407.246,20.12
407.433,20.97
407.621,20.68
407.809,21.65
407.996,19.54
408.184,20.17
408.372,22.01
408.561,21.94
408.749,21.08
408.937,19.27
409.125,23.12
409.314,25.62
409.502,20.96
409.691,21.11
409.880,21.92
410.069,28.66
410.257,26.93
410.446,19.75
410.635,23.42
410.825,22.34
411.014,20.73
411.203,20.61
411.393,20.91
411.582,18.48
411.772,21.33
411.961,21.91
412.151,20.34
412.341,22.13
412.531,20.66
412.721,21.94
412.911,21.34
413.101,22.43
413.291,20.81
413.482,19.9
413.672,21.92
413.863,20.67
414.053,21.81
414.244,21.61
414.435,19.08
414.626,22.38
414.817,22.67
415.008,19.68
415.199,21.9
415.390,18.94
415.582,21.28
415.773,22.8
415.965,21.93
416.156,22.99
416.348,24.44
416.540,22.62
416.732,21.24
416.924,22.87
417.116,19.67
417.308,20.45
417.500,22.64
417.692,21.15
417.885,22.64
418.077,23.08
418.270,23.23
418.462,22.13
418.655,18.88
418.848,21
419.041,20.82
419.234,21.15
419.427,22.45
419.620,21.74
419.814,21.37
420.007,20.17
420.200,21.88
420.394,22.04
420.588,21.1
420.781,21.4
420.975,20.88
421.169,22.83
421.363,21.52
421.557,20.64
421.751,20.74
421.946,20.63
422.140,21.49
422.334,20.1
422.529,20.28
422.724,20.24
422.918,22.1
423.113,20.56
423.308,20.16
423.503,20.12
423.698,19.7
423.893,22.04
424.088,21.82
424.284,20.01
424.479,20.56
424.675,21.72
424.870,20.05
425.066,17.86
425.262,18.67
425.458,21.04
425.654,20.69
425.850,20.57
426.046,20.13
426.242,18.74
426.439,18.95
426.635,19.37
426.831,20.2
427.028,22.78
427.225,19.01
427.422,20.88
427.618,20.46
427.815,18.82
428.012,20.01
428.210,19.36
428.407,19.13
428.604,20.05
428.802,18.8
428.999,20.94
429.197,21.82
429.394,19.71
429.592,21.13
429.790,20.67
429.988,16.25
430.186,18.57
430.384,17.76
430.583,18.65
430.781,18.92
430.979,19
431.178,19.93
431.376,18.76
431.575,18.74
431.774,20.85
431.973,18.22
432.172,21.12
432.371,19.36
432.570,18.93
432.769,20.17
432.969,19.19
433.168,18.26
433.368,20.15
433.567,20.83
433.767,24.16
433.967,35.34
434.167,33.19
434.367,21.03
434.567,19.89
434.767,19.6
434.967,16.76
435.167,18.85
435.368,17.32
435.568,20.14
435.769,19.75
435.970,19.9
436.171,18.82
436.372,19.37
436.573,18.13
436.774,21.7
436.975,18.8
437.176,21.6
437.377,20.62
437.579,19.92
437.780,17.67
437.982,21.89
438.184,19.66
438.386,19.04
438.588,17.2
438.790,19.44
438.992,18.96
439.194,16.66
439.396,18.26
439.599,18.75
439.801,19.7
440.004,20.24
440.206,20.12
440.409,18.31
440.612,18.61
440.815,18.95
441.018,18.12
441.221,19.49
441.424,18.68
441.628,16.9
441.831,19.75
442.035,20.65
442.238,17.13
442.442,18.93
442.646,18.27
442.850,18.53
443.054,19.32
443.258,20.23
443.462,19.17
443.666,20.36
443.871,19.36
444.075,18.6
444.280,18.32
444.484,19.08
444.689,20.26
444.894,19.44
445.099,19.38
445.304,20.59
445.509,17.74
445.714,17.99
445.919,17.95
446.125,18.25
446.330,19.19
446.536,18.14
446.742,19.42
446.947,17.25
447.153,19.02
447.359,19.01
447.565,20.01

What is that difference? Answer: 0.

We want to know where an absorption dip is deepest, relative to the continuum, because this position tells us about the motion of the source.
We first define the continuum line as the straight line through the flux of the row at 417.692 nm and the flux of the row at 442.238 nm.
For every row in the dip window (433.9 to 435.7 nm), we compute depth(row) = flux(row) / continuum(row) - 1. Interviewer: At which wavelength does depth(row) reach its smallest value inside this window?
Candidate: 434.967 nm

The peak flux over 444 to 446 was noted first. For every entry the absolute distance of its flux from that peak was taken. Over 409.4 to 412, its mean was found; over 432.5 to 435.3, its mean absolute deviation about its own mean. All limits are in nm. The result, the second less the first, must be 1.2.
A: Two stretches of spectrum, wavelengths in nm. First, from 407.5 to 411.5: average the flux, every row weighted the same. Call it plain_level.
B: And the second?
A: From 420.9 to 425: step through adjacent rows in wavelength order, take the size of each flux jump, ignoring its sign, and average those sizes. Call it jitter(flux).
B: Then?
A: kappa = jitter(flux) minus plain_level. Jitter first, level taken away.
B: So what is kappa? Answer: -21.1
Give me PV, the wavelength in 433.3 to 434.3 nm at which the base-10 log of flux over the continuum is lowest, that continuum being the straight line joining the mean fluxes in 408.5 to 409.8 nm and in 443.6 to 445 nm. 433.368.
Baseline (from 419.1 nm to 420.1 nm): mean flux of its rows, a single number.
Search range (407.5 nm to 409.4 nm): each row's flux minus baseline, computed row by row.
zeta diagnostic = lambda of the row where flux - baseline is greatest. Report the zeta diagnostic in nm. 409.314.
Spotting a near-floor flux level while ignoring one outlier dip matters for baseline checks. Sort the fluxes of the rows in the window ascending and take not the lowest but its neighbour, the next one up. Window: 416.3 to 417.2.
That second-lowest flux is 21.24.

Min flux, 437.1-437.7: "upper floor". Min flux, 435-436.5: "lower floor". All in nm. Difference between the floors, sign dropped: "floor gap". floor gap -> 2.6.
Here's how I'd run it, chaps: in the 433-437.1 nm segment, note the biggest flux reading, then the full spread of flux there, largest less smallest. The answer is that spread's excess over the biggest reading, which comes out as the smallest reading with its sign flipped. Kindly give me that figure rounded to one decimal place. -16.8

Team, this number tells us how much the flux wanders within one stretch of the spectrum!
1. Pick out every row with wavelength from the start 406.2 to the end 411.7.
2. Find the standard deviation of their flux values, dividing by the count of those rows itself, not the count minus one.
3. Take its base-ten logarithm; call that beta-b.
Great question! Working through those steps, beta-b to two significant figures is 0.33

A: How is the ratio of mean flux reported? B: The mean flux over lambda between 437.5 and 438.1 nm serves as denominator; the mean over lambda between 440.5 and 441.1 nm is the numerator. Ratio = 0.94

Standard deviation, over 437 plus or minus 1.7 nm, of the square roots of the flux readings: 0.16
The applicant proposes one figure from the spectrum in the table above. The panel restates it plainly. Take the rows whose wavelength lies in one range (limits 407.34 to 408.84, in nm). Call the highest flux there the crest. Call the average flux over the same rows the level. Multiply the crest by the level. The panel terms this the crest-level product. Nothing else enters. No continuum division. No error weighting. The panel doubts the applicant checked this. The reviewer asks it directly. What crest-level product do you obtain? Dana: 462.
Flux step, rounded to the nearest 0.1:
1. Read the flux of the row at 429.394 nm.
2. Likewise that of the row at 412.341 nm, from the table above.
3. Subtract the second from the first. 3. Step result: -2.4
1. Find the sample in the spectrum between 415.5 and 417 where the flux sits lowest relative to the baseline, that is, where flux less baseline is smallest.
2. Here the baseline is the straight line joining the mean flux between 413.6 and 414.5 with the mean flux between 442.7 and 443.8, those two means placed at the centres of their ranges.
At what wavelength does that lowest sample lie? 415.582 nm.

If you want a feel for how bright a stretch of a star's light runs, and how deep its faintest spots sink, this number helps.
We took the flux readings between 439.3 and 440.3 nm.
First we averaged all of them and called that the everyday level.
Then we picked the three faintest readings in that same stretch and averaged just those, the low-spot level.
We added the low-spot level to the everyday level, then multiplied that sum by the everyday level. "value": 744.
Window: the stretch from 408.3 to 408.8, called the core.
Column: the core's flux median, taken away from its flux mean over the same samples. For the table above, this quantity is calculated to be -0.26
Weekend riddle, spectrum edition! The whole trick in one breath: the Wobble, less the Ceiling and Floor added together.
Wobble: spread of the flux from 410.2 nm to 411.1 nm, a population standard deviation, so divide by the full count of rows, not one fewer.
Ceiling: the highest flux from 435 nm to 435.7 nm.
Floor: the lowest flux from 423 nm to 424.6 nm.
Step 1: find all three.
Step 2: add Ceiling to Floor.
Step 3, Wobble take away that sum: -37.3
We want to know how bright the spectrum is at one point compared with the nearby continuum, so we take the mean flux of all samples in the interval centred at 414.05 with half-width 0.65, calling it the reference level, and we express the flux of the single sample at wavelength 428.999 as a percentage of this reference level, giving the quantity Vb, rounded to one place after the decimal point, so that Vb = 99.5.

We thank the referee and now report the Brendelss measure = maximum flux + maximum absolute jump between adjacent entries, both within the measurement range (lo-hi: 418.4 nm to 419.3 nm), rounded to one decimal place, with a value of 25.4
